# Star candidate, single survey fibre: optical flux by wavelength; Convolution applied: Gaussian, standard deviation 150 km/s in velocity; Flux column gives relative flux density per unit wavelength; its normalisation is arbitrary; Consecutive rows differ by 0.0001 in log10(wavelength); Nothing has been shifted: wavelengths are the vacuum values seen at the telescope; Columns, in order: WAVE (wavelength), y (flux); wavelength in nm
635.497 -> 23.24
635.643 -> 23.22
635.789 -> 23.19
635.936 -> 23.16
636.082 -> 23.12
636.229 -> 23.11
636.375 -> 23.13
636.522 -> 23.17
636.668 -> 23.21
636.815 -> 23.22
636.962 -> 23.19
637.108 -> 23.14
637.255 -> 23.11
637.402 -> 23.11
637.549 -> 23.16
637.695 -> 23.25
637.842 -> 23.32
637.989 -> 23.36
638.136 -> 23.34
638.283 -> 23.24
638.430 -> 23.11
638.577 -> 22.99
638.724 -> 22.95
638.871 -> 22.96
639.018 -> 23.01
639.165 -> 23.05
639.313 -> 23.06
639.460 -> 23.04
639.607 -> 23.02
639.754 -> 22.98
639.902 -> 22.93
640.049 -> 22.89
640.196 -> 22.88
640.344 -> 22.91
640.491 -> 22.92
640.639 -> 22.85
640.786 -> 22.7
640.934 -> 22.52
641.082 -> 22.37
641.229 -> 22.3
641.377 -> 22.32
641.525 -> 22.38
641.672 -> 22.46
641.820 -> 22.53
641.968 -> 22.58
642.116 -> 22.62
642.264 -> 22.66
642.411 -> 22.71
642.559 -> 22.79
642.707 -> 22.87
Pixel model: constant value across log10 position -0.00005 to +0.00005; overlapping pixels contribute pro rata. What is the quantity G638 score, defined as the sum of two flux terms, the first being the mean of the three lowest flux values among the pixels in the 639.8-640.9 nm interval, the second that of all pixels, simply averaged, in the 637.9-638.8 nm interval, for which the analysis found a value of 46.0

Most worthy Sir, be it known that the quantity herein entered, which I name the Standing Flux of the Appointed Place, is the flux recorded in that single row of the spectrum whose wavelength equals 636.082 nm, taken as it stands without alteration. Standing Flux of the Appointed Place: 23.12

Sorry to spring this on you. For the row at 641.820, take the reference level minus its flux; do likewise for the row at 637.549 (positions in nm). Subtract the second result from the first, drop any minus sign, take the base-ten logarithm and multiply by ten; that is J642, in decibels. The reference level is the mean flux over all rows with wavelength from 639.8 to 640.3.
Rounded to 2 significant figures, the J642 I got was -2.0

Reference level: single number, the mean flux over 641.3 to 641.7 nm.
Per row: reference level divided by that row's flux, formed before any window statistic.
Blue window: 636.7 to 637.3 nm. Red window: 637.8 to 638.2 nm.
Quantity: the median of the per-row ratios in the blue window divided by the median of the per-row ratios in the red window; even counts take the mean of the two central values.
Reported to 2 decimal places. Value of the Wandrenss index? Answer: 1.01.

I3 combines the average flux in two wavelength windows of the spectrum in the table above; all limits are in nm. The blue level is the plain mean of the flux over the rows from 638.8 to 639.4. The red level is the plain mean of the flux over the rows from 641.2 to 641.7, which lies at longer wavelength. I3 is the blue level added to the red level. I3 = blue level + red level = 45.4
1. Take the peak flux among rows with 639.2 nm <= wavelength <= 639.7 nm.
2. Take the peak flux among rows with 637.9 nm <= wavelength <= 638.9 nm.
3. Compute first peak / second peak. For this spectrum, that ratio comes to 0.99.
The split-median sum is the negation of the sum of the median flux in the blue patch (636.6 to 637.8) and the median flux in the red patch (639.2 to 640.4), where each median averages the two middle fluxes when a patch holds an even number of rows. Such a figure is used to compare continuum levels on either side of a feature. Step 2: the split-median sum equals -46.1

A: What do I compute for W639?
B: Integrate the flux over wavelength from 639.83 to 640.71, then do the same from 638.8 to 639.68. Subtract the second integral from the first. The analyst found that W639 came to -0.1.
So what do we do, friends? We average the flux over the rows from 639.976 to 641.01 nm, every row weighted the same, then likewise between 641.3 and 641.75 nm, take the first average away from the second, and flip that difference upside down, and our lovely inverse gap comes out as -2.4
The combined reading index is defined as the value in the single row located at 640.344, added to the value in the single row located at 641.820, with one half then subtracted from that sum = 44.9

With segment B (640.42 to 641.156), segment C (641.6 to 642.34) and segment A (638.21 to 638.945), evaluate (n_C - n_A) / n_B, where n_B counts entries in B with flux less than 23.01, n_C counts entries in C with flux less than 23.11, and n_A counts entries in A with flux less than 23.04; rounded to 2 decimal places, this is 0.40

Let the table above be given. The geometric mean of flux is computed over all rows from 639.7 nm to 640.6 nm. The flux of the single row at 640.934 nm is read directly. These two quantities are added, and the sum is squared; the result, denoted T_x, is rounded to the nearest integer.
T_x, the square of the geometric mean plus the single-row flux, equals 2065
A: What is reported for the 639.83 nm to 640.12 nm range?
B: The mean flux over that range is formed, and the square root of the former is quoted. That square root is 4.79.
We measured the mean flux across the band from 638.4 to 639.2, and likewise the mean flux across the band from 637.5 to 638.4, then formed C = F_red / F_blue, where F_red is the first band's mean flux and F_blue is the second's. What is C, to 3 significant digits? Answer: 0.989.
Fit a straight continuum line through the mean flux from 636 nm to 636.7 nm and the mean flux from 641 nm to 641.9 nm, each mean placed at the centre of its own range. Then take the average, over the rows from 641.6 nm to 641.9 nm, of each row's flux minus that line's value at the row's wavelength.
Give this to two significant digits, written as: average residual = 0.15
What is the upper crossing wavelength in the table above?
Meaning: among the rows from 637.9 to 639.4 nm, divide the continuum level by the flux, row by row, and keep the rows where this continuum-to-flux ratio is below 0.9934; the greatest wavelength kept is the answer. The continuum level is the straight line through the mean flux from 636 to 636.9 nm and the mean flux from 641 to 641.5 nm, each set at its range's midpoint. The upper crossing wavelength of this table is 639.313 nm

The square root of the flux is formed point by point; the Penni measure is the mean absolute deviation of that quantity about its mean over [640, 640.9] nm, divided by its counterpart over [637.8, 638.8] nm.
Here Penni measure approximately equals 0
